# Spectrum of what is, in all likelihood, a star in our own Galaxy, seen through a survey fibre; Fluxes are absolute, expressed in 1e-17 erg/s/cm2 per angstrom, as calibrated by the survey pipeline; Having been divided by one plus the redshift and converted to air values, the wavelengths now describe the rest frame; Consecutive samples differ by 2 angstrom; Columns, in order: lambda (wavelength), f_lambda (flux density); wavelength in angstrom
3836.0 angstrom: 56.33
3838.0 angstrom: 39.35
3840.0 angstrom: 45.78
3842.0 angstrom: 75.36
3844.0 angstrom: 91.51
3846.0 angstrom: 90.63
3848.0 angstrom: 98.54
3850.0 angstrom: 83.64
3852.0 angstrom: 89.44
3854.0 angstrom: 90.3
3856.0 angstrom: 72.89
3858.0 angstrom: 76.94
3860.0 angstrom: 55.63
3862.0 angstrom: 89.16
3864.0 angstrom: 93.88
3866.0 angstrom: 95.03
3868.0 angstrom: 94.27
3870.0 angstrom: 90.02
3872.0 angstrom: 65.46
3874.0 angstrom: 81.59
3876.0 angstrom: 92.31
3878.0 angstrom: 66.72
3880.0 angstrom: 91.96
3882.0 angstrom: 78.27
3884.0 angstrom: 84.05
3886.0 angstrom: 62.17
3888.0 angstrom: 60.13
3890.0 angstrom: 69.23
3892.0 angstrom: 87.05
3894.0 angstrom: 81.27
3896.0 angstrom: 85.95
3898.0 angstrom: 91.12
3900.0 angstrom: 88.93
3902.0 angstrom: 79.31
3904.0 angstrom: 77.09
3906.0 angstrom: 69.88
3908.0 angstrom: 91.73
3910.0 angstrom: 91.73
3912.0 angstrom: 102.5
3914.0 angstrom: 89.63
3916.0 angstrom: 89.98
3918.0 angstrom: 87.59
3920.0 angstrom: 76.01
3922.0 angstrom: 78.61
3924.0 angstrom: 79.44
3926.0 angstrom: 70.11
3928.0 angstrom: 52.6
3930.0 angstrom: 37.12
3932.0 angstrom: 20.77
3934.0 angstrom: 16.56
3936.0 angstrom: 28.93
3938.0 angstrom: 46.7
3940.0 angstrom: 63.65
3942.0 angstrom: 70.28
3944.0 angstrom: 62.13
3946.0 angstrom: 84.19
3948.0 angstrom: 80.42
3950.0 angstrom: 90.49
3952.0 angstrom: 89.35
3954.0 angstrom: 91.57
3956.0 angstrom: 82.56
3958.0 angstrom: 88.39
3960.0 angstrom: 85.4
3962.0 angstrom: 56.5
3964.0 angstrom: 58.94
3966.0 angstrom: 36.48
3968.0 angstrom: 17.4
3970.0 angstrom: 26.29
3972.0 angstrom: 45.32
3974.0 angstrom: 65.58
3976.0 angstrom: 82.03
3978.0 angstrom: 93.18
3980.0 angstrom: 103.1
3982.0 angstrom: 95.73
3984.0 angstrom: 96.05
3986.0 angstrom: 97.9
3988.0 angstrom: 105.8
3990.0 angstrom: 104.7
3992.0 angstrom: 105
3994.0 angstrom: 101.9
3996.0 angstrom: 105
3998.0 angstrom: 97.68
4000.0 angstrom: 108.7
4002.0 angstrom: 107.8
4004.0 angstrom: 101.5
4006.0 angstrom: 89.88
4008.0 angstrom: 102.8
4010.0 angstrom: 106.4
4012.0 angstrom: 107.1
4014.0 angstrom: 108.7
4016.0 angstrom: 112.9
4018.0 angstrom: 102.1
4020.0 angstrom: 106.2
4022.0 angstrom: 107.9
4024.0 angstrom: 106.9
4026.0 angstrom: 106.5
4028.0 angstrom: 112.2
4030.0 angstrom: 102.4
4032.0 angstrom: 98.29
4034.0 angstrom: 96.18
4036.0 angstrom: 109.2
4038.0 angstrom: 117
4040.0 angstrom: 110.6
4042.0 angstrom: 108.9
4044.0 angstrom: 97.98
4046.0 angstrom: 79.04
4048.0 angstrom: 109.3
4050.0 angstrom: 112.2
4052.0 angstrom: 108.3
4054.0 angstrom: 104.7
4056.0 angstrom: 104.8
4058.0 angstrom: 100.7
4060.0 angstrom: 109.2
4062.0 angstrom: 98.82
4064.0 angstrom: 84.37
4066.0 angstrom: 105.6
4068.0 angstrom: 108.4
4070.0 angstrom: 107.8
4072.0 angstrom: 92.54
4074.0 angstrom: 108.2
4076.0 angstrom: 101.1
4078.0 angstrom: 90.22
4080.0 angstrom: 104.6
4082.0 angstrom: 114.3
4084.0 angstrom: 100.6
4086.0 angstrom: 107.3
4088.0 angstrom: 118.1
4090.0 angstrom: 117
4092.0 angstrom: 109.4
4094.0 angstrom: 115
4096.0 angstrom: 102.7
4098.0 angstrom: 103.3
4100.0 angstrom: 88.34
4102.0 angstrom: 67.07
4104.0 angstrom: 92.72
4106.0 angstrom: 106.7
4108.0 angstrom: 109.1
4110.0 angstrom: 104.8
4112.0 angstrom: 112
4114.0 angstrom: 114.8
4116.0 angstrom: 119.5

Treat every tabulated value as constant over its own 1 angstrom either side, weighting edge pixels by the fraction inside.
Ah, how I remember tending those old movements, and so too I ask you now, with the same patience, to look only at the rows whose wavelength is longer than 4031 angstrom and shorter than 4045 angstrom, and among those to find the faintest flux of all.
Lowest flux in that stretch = 96.18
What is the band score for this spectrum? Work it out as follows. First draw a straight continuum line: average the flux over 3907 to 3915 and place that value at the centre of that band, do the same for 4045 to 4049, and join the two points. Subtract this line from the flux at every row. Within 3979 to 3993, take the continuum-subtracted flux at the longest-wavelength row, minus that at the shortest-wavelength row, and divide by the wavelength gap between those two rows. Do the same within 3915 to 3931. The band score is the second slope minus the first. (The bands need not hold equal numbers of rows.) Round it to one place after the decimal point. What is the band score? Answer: -3.9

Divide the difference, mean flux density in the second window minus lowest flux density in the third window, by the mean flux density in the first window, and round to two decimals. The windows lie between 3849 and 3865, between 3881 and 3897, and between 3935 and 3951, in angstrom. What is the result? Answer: 0.58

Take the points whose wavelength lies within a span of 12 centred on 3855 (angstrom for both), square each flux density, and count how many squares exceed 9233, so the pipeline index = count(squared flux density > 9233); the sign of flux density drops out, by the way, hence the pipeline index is 0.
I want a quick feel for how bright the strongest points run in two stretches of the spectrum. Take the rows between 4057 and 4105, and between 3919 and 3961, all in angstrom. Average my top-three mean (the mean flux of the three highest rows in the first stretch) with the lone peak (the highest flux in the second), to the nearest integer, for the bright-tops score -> 104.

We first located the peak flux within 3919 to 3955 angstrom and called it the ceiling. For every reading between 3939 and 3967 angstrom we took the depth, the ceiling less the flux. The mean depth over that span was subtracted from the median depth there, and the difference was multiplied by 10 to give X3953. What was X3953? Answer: -72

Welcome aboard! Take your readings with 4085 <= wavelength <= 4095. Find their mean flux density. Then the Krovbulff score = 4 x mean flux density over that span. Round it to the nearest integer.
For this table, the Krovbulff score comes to 453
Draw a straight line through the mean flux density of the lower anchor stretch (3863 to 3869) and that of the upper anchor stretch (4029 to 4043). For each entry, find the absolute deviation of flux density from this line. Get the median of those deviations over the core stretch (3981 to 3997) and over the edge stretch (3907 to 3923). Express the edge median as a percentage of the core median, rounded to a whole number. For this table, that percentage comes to 321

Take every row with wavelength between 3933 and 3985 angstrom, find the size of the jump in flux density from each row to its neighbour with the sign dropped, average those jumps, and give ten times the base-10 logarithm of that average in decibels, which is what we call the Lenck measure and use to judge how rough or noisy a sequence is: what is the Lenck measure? 10.6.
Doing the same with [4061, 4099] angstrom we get 9.8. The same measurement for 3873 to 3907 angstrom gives 10.2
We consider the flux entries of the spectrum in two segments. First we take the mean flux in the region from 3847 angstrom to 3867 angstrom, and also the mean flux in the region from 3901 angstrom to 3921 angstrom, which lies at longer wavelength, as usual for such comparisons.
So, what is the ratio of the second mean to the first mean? 1.01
